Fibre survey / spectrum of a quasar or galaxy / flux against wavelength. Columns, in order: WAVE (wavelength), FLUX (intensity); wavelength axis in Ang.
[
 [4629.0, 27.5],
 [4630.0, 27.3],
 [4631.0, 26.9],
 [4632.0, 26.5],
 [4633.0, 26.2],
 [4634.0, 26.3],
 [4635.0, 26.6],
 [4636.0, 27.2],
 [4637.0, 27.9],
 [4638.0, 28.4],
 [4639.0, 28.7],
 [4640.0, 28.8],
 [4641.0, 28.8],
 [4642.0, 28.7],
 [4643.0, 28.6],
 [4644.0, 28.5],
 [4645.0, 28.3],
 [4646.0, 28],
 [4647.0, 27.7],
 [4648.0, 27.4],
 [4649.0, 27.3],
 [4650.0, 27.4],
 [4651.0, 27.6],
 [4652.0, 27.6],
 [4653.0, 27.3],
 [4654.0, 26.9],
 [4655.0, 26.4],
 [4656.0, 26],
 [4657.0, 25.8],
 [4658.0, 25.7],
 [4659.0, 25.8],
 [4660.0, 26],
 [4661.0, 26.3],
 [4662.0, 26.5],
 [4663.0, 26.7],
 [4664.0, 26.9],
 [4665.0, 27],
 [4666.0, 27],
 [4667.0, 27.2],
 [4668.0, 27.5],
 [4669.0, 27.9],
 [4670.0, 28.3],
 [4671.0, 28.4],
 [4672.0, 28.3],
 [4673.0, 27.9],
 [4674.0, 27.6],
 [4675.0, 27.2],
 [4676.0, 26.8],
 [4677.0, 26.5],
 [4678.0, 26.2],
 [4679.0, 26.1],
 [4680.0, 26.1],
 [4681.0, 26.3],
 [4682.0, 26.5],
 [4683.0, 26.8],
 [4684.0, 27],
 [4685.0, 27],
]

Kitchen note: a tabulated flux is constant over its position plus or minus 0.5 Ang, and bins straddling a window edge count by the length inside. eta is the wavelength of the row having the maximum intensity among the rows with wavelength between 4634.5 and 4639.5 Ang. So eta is 4639.0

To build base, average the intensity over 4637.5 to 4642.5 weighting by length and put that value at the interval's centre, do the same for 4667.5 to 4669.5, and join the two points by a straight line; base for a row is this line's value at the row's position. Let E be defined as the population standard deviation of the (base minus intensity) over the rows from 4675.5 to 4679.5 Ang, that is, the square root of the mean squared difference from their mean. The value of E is 0.24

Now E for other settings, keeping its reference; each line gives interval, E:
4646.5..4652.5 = 0.16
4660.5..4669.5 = 0.55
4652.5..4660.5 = 0.48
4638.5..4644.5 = 0.07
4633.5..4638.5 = 0.83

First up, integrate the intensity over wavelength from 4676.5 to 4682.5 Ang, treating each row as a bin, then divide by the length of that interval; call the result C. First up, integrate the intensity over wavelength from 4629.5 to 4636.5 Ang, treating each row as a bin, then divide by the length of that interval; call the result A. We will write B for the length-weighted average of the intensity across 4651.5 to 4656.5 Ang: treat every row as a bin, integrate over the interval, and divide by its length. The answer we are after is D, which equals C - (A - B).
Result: 26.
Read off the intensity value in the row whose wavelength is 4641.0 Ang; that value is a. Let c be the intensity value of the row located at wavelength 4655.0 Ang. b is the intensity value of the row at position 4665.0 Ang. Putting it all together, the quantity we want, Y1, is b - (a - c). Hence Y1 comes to 24.6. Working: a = 28.8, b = 27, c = 26.4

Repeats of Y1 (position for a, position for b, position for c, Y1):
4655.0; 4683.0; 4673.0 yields 28.3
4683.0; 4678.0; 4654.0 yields 26.3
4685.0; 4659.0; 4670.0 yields 27.1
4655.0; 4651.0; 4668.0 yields 28.7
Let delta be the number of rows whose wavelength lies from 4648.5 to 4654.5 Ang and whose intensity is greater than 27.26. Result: 5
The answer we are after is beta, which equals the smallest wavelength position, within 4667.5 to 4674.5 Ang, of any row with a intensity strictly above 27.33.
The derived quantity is 4668.0 Ang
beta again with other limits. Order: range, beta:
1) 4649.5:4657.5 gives 4650.0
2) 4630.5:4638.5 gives 4637.0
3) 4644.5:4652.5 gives 4645.0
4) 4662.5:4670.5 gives 4668.0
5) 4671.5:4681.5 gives 4672.0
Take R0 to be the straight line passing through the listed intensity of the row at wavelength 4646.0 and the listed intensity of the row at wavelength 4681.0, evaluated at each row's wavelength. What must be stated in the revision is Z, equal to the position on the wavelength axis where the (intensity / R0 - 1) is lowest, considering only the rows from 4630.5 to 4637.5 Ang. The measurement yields 4633.0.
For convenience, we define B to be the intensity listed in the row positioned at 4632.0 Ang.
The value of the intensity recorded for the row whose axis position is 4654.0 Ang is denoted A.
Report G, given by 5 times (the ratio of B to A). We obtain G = 4.93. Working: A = 26.9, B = 26.5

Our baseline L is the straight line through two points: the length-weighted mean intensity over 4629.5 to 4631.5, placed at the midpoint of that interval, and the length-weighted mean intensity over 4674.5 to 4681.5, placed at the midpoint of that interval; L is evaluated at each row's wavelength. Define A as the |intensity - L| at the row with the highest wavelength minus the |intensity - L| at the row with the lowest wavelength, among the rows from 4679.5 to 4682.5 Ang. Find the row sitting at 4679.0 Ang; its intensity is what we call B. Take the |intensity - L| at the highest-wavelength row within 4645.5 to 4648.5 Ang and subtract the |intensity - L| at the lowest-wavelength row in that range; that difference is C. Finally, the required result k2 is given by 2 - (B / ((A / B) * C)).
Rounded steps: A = -0.2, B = 26.1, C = -0.6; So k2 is -5099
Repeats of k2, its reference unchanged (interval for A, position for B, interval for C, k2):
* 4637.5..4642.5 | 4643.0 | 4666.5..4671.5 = -1840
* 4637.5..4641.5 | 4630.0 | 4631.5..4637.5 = -5485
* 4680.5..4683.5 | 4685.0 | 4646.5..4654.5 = 3518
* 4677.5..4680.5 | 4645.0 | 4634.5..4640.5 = -7901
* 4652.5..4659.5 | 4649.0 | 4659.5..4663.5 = 2754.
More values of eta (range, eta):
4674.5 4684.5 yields 4675.0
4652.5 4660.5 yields 4653.0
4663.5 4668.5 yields 4668.0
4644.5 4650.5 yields 4645.0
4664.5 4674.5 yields 4671.0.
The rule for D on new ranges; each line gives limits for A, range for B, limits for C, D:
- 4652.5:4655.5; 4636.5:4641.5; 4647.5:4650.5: 29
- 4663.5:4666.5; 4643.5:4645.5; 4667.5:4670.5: 29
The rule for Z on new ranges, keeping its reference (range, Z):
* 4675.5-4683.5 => 4679.0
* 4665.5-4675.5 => 4666.0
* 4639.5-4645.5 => 4645.0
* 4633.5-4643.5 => 4634.0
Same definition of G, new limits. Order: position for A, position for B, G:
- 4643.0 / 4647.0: 4.84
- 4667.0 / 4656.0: 4.78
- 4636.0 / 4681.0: 4.83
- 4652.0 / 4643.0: 5.18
